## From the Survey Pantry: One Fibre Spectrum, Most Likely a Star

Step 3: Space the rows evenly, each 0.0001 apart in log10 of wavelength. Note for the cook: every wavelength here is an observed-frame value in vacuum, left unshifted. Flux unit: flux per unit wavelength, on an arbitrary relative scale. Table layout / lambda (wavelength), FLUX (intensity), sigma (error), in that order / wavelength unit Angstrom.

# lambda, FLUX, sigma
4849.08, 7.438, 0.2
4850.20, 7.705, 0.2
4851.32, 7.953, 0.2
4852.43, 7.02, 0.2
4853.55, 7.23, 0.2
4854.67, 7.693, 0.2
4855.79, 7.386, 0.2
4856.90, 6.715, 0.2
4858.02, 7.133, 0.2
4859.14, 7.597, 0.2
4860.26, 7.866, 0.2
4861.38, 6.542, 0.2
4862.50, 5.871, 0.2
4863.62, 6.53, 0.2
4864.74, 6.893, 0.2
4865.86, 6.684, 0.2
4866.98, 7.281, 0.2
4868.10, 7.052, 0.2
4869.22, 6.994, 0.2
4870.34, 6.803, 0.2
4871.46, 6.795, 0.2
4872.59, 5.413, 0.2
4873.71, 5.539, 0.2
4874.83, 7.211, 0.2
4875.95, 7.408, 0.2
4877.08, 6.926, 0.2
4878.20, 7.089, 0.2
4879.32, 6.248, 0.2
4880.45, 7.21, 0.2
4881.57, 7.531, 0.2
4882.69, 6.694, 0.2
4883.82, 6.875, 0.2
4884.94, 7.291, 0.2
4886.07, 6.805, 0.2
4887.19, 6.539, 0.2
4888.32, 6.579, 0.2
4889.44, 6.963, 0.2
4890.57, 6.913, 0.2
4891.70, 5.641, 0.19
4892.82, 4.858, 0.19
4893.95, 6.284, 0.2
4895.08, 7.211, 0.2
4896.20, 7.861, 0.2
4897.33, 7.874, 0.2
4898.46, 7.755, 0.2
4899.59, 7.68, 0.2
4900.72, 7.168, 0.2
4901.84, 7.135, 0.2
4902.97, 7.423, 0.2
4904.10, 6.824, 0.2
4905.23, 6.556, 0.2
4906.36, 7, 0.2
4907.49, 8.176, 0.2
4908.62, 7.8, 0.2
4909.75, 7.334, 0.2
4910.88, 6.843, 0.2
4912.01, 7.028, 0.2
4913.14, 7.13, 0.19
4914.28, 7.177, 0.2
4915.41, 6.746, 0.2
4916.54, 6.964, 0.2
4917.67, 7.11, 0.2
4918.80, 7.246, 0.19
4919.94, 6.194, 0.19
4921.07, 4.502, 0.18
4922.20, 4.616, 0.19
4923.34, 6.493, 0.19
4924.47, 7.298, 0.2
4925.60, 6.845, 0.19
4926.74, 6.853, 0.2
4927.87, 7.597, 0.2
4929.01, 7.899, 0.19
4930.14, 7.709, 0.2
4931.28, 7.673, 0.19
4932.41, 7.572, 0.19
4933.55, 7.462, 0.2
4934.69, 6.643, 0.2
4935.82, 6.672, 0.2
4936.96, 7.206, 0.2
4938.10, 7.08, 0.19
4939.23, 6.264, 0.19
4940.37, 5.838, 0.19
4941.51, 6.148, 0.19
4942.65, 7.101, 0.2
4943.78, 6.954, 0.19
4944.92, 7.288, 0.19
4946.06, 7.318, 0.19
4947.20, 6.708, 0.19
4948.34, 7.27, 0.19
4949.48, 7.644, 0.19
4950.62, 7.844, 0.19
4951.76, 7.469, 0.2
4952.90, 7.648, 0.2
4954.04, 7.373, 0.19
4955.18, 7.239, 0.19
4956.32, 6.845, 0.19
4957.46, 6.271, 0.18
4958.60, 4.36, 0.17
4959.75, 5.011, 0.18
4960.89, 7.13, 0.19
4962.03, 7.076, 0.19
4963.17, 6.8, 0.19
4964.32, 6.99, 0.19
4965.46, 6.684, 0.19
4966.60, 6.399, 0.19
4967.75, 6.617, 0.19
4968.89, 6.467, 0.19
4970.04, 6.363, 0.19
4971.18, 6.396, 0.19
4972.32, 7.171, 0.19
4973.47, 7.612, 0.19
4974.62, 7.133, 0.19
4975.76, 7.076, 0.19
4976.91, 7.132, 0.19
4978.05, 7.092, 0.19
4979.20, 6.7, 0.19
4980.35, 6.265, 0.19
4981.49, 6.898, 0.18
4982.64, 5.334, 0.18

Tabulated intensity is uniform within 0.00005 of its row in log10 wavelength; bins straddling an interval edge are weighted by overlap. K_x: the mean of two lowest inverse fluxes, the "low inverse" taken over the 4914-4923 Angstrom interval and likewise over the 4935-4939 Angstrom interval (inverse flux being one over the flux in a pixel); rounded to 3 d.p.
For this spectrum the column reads 0.138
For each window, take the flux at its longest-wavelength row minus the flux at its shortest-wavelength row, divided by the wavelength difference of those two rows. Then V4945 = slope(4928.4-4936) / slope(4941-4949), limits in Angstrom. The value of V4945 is -1.1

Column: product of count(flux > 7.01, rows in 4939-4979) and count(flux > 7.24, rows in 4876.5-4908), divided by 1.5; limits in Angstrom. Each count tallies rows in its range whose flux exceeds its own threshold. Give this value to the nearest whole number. 96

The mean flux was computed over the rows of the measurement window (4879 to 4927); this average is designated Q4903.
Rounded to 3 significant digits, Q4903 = 6.87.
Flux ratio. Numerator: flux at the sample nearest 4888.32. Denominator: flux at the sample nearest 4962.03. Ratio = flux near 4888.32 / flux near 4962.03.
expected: 0.93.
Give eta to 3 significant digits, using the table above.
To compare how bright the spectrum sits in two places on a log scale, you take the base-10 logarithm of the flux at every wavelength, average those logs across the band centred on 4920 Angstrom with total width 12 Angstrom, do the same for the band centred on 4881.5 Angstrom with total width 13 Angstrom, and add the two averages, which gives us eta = 1.65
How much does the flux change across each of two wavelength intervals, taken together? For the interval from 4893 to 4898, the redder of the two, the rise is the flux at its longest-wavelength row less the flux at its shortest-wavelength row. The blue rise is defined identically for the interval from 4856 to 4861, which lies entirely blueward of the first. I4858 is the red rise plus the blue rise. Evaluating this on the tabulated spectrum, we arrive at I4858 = 2.7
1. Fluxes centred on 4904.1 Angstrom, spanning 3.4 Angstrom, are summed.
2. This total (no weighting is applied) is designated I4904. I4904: 21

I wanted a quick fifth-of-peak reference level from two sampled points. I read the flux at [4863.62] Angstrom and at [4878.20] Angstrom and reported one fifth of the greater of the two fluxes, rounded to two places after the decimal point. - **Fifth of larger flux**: 1.42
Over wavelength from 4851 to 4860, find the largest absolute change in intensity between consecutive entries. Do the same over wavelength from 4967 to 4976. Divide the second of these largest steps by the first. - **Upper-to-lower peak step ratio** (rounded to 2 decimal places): 0.83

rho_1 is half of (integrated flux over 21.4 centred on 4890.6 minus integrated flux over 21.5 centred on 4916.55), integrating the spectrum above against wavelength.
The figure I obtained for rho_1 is 1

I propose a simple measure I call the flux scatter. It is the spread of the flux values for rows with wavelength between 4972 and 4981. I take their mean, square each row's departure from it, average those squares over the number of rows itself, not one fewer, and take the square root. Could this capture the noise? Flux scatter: 0.37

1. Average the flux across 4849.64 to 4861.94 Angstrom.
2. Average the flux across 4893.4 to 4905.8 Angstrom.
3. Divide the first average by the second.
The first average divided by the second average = 1.01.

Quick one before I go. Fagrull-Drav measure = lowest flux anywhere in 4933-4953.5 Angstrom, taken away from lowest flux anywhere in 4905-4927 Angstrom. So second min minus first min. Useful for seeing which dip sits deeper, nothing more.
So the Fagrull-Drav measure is -1.3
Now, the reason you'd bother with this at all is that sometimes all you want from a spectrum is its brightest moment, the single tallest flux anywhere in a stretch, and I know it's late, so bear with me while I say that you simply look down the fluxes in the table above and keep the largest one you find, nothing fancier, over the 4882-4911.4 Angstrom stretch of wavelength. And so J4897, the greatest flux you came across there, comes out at 8.176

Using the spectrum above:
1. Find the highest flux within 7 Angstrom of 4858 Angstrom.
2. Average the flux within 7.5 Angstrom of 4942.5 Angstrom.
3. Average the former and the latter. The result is 7.42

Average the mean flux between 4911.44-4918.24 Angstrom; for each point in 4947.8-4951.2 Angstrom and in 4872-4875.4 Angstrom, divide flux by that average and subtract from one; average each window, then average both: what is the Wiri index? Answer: 0.029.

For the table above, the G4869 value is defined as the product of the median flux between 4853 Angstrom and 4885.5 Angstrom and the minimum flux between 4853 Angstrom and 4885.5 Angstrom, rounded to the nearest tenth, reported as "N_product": 37.9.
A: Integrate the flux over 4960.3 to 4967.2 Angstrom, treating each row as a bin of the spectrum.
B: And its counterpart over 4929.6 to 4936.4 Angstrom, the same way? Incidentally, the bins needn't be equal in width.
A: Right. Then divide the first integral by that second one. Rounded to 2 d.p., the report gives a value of 0.95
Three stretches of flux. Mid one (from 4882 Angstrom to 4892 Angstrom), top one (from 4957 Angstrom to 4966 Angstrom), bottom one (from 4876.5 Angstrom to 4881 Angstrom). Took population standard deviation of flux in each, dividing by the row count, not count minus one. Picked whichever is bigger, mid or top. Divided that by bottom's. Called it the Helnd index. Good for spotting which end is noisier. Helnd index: 2.6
